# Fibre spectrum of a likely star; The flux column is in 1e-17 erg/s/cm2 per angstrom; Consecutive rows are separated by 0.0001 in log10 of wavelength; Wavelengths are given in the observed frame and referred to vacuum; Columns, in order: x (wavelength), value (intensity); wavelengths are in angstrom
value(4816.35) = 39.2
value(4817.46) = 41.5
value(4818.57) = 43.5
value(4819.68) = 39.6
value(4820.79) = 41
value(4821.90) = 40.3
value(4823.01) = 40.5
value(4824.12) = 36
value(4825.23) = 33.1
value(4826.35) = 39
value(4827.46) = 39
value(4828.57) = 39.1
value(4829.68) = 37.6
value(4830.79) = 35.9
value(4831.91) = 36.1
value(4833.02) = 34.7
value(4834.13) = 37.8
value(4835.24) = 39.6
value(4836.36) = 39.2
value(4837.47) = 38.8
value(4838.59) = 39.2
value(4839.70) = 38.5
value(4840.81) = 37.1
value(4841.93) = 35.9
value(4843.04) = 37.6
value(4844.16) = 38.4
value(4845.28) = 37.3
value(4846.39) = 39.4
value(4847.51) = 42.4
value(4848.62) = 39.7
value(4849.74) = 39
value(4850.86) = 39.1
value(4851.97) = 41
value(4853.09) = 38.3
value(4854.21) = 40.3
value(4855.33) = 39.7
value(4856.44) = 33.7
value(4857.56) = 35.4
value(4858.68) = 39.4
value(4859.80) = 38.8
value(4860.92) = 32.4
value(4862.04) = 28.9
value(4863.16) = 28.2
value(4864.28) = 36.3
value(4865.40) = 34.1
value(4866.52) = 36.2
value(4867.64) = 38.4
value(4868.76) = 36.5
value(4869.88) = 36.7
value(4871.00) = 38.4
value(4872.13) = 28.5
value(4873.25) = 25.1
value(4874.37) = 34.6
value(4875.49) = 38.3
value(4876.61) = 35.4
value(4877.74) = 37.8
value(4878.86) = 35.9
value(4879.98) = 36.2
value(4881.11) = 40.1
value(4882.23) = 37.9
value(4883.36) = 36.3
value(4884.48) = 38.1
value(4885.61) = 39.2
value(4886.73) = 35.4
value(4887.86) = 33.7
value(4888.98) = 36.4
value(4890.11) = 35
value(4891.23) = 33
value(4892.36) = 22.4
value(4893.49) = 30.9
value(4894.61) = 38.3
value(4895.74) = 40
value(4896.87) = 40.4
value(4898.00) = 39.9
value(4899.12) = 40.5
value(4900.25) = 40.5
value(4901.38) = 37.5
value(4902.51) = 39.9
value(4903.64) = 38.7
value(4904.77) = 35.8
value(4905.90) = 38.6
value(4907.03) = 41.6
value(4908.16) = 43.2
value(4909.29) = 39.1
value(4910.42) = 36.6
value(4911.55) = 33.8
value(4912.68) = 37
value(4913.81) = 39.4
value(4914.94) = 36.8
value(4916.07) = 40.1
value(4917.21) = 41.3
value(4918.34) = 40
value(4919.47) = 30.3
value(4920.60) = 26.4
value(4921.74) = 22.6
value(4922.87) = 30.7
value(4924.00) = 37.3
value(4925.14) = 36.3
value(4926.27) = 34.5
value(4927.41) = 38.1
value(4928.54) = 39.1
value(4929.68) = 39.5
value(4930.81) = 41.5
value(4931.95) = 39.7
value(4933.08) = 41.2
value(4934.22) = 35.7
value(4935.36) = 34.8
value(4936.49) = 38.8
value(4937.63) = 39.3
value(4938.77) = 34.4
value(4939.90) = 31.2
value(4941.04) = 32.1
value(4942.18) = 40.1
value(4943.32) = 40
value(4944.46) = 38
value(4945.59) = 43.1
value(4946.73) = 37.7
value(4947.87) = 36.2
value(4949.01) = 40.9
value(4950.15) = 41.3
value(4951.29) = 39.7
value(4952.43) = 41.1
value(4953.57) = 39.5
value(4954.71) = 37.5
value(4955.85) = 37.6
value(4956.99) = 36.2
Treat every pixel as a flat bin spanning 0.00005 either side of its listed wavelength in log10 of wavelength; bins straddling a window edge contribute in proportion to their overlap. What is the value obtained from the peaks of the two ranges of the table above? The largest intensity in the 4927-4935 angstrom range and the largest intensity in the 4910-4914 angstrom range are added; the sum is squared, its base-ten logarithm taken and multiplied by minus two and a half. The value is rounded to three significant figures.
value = -9.54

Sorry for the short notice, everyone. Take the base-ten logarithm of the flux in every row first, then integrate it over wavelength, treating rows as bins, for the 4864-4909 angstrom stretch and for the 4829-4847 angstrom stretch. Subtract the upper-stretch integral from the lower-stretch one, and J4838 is -42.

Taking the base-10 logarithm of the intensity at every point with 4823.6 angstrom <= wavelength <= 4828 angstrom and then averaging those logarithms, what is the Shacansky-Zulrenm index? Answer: 1.56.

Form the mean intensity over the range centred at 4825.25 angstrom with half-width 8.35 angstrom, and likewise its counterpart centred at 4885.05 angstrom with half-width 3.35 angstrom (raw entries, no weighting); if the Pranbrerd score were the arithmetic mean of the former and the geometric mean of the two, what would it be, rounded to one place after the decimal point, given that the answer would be 38.0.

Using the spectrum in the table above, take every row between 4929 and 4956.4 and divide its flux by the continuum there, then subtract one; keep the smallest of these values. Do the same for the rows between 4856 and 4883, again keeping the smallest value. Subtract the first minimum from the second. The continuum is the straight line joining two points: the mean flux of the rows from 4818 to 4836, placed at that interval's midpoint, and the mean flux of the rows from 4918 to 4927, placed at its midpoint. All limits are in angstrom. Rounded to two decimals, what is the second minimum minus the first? -0.29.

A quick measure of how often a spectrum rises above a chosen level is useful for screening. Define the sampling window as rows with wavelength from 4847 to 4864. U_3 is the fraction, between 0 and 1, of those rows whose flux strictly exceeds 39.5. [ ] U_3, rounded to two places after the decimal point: 0.33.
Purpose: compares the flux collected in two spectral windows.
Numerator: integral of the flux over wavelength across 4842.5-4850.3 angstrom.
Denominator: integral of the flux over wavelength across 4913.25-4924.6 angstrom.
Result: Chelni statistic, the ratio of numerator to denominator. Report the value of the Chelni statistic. 0.8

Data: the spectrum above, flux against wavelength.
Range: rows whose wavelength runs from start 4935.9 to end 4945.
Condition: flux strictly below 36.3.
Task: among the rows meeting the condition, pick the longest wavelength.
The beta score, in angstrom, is 4941.04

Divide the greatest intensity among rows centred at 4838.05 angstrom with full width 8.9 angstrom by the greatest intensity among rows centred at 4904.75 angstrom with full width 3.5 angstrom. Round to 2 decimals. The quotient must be 1.02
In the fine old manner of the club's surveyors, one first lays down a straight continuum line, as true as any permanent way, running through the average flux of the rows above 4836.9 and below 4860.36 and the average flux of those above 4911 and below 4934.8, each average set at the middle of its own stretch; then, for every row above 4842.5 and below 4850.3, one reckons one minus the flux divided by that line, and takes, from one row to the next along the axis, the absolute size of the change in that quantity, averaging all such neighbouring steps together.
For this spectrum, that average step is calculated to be 0.04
